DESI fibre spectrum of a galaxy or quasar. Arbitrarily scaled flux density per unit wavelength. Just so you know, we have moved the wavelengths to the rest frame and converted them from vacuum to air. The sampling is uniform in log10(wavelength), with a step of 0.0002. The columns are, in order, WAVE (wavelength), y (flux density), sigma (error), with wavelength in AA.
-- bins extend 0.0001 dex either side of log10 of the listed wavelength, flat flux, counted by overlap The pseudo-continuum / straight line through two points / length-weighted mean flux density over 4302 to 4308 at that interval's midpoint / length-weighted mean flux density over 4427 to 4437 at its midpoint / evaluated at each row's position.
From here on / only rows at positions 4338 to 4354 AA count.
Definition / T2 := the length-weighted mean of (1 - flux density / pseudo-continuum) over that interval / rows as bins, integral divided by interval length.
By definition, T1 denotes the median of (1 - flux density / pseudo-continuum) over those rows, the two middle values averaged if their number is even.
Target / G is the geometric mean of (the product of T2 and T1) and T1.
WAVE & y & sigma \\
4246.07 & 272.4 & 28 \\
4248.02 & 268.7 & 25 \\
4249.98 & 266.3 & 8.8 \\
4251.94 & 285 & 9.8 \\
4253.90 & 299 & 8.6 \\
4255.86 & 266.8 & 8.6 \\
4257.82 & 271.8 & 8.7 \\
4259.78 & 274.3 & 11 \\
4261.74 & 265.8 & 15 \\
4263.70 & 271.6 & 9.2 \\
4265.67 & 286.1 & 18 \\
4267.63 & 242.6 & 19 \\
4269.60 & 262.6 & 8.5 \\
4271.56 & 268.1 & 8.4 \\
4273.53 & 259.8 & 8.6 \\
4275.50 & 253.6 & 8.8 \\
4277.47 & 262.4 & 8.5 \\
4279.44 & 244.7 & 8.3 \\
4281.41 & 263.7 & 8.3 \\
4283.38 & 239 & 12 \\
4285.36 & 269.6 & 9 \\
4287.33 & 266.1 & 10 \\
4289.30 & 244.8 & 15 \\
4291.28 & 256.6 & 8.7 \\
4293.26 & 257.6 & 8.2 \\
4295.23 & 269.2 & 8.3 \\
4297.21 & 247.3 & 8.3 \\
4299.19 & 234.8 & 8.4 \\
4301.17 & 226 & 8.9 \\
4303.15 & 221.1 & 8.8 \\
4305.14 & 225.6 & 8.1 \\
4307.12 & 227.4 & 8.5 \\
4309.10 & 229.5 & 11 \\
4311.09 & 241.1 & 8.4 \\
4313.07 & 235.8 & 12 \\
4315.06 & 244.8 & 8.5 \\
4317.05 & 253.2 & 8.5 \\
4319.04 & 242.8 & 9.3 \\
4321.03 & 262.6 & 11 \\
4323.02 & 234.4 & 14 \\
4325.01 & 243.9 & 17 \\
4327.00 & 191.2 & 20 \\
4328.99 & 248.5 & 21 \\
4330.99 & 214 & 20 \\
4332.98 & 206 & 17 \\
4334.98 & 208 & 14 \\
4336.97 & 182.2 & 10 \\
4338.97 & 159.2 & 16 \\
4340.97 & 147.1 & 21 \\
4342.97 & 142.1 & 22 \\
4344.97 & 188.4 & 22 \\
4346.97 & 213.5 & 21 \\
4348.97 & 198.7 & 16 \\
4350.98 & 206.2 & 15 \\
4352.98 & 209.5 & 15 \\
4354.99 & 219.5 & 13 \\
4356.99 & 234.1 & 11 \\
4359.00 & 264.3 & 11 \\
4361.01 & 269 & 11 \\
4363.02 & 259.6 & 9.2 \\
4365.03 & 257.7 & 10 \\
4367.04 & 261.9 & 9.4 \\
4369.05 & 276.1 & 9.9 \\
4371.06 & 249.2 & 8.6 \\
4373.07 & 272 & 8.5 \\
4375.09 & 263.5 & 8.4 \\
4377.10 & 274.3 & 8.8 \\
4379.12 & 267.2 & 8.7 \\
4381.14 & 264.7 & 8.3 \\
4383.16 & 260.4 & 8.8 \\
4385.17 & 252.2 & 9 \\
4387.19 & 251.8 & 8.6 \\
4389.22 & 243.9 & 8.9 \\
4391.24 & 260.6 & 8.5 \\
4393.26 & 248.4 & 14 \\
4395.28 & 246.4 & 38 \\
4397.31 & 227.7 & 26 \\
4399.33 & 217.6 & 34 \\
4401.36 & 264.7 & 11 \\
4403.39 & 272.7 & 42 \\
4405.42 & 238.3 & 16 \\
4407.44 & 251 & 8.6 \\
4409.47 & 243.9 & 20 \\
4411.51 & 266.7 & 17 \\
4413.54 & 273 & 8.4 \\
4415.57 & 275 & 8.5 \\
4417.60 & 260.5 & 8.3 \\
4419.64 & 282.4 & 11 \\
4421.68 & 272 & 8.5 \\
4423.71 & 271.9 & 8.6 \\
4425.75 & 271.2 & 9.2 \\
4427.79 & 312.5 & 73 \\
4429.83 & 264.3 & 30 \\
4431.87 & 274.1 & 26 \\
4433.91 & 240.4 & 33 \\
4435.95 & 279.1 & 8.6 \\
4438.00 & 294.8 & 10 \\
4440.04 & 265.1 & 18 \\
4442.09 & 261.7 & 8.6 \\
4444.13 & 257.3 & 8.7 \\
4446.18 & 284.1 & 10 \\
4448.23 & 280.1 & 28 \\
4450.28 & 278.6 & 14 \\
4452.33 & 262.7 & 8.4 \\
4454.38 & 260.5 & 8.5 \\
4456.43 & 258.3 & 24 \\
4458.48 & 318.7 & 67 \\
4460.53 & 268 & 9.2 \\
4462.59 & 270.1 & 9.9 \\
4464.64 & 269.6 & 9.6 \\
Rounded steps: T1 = 0.20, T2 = 0.238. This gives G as 0.095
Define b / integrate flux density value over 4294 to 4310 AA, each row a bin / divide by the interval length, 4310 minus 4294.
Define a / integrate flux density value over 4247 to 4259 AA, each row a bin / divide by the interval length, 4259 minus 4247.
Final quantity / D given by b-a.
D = -41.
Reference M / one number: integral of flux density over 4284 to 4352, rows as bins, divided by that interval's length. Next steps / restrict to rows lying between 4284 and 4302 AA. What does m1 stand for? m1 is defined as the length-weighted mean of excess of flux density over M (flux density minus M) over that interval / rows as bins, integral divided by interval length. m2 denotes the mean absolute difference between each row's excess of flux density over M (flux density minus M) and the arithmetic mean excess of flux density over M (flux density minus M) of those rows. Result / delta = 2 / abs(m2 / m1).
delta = 4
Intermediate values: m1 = 28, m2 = 13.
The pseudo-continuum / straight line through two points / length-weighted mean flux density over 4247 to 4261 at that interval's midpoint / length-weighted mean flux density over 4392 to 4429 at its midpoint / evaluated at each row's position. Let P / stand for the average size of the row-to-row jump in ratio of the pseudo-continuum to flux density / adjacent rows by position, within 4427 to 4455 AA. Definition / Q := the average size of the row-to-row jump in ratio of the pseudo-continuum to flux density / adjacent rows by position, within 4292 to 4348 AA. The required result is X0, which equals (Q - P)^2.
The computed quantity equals 0.0018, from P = 0.06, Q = 0.106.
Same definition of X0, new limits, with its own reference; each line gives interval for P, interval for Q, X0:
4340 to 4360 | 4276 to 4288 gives 0.0019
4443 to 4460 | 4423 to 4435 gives 0.0013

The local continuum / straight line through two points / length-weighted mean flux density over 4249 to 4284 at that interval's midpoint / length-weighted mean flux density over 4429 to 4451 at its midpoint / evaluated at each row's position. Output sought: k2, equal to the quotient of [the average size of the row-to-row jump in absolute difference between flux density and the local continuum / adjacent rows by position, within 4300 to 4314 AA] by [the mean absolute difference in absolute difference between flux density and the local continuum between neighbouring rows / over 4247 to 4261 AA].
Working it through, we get 0.4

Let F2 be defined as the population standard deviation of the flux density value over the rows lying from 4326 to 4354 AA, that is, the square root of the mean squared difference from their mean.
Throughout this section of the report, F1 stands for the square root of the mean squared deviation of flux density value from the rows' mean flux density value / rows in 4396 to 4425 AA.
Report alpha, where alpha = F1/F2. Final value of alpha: 0.7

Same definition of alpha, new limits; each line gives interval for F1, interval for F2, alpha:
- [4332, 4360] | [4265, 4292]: 2.6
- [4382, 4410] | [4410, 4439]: 0.9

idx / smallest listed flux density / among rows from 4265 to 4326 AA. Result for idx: 221.1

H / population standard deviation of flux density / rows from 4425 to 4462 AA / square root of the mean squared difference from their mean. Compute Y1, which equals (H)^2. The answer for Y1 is 357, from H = 19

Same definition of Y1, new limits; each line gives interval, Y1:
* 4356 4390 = 116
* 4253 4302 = 251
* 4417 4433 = 226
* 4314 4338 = 631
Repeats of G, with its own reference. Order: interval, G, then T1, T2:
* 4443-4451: 0.000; 0.00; 0.015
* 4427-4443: 0.001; 0.01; 0.003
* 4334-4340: 0.110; 0.23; 0.228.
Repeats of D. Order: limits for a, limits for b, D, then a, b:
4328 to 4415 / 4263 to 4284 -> 23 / 237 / 260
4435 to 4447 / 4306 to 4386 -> -41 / 273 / 232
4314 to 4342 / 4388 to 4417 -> 35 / 217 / 252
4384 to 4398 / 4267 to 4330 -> -2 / 248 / 246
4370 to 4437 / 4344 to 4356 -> -55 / 261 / 206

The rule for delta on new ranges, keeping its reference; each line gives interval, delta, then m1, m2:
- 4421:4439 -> 8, 51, 13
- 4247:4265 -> 13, 50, 8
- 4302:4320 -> 3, 11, 9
